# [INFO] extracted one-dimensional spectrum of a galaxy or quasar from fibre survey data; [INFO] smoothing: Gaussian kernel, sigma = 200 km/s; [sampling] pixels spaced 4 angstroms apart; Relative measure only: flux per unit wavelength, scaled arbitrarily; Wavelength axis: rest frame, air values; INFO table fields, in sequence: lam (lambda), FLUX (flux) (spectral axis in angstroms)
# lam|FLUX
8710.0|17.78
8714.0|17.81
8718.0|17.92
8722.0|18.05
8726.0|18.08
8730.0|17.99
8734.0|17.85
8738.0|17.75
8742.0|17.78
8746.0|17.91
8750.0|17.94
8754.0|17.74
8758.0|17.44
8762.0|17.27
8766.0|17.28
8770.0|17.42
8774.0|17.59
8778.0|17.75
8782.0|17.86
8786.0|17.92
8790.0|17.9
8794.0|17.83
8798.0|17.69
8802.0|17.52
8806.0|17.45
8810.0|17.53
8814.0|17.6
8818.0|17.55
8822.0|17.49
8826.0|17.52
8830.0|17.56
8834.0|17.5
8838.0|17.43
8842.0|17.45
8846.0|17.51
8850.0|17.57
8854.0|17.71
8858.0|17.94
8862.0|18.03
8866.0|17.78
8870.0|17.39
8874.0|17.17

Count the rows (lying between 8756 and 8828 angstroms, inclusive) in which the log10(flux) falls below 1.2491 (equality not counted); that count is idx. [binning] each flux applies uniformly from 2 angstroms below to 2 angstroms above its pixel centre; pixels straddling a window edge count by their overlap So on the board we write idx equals 13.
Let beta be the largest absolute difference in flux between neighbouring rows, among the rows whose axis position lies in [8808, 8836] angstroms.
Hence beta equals 0.07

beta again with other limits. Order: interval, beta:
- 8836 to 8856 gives 0.14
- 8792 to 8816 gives 0.17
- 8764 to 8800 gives 0.17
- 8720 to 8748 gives 0.14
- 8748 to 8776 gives 0.30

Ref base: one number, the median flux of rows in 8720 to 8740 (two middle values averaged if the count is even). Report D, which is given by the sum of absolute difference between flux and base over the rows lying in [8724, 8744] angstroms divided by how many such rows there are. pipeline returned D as 0.14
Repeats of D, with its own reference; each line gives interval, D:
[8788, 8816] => 0.34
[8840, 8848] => 0.51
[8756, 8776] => 0.59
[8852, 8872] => 0.24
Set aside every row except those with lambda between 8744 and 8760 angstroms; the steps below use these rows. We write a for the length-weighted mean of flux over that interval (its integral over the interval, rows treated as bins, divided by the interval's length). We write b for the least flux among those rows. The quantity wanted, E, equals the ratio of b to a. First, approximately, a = 17.8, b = 17.44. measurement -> 0.982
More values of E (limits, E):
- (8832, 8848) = 0.998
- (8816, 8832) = 0.998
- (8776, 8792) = 0.994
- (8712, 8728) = 0.991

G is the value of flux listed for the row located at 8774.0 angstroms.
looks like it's 17.59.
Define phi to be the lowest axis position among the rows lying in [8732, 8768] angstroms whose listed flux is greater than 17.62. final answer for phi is 8734.0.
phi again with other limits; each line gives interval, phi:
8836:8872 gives 8854.0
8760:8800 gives 8778.0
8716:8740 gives 8718.0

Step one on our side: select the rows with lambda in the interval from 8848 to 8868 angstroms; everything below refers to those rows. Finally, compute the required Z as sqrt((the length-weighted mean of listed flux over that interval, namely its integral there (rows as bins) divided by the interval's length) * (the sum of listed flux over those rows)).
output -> 40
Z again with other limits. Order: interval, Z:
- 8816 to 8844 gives 46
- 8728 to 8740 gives 31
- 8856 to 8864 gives 25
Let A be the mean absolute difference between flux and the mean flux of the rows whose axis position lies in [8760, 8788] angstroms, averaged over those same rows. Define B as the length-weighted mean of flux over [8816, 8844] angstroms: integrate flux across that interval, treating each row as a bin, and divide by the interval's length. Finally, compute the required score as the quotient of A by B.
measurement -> 0.0128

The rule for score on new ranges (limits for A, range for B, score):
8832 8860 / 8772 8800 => 0.0076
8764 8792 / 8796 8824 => 0.0119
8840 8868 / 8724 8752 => 0.0098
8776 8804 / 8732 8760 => 0.0062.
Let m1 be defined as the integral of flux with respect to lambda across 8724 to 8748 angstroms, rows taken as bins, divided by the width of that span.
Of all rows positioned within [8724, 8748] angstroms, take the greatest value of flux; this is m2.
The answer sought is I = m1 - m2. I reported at -0.19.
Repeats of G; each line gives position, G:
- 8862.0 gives 18.03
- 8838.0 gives 17.43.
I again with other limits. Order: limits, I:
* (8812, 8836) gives -0.06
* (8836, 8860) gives -0.34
